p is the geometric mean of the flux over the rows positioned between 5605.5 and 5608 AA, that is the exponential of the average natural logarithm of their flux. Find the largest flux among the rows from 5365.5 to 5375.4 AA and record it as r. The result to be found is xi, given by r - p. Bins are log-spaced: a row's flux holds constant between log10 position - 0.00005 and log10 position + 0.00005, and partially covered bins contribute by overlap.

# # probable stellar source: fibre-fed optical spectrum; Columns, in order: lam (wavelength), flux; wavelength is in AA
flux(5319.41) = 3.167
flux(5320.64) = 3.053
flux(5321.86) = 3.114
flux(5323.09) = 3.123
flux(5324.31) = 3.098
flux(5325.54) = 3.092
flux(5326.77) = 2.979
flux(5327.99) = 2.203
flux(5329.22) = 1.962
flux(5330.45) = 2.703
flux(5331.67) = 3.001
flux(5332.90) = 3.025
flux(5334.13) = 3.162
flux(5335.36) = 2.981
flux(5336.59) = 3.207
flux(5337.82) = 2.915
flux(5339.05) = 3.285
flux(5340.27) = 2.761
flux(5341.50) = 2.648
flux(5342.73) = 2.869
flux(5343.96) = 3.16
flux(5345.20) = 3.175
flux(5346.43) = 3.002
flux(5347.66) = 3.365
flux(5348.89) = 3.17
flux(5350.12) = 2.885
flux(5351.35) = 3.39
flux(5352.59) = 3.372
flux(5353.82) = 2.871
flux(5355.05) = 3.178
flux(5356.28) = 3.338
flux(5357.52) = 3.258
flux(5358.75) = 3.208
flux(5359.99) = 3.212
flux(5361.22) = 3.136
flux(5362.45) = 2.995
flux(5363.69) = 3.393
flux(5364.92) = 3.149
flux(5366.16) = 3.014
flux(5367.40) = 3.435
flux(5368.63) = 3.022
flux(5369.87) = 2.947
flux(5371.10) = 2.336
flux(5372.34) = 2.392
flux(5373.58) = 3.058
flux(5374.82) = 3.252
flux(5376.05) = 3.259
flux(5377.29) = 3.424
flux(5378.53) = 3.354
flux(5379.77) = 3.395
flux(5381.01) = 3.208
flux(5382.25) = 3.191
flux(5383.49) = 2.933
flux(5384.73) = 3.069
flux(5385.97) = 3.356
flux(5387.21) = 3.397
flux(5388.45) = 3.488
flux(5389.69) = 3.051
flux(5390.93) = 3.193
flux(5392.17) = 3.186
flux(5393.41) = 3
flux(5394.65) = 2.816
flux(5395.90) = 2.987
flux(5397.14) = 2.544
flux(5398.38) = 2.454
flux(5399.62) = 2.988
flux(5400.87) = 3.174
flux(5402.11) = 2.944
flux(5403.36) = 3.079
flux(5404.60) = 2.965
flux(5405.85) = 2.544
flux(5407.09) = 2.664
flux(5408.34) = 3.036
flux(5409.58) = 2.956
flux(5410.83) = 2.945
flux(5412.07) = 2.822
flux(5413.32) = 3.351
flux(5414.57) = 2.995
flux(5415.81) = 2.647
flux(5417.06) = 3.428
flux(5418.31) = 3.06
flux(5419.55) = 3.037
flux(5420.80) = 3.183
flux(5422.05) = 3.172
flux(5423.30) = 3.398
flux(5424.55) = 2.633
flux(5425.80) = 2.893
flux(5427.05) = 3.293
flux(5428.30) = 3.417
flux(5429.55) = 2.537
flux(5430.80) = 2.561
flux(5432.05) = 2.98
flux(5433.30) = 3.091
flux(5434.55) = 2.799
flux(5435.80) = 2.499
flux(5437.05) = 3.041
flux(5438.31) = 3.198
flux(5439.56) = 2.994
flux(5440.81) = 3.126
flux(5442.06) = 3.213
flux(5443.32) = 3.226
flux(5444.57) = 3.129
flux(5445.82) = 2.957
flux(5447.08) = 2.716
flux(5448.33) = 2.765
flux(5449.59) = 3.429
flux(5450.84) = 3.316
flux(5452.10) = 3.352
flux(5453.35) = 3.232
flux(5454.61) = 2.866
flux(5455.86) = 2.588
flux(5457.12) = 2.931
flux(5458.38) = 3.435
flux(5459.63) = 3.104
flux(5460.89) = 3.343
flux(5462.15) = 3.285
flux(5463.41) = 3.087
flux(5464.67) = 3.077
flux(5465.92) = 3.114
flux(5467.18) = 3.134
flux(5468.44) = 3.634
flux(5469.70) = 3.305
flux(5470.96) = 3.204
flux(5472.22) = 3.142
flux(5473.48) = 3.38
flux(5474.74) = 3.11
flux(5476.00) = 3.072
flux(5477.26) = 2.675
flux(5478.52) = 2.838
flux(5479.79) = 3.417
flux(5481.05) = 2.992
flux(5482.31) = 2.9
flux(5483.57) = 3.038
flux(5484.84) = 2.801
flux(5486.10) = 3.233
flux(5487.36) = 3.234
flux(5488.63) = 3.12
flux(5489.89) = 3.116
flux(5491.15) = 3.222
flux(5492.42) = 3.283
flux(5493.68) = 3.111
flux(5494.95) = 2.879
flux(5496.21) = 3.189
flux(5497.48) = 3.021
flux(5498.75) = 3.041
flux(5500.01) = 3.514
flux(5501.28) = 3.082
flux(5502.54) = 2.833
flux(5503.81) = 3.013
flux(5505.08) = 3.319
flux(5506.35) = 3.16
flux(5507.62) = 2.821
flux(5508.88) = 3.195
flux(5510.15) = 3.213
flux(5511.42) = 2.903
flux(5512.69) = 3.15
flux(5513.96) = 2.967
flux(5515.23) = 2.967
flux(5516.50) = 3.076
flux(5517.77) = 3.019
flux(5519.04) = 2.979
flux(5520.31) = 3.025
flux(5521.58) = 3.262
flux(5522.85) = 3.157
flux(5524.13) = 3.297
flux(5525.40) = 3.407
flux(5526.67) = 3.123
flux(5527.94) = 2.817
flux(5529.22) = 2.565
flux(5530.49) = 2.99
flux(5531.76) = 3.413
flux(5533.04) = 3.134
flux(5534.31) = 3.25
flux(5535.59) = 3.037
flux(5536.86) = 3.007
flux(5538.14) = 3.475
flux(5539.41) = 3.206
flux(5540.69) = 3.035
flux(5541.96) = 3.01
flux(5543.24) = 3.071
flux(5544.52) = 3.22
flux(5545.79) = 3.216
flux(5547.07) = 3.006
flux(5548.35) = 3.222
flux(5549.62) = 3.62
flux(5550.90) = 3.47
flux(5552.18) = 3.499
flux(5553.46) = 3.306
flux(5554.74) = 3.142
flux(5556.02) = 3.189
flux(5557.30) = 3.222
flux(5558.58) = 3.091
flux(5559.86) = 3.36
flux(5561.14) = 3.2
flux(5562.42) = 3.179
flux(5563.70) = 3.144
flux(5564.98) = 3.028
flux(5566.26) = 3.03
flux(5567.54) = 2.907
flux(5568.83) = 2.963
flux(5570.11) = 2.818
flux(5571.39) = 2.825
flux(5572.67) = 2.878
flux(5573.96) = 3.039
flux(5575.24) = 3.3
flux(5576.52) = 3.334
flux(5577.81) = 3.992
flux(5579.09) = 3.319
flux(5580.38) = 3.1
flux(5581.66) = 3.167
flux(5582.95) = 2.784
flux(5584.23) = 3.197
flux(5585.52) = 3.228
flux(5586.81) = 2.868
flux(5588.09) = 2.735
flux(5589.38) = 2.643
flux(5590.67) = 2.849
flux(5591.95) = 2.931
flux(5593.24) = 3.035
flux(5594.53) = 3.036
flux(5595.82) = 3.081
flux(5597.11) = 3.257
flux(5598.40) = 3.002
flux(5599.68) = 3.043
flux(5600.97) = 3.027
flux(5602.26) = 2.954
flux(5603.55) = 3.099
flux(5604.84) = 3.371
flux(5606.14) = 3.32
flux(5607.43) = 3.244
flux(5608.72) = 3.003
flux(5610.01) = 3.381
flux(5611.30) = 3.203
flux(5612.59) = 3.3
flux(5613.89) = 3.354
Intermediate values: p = 3.28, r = 3.435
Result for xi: 0.15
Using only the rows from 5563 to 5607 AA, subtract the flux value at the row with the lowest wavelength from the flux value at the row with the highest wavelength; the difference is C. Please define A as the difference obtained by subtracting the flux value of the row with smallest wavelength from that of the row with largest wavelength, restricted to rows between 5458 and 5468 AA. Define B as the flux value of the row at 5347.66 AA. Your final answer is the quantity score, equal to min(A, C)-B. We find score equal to -3.7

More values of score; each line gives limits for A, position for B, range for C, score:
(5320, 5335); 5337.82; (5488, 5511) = -2.8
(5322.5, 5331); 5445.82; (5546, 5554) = -3.4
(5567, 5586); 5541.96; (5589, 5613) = -2.7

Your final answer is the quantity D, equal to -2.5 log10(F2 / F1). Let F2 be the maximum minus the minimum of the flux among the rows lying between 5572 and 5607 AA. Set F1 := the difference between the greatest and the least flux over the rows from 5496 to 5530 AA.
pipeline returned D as -0.4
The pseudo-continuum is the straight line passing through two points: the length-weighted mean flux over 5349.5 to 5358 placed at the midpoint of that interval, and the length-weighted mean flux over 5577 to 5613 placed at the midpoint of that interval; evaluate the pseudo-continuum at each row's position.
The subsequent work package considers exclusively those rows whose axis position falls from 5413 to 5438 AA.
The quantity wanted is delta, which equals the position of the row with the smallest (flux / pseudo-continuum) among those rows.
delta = 5435.80 AA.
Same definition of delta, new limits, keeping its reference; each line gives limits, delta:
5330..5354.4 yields 5341.50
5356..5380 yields 5371.10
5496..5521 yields 5507.62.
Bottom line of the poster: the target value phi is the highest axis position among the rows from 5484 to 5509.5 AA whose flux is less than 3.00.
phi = 5507.62 AA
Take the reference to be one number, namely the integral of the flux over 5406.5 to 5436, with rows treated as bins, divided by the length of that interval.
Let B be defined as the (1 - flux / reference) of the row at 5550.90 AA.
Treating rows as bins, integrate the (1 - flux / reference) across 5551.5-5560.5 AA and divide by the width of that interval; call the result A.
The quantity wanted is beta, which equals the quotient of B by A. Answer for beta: 1.8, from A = -0.09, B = -0.16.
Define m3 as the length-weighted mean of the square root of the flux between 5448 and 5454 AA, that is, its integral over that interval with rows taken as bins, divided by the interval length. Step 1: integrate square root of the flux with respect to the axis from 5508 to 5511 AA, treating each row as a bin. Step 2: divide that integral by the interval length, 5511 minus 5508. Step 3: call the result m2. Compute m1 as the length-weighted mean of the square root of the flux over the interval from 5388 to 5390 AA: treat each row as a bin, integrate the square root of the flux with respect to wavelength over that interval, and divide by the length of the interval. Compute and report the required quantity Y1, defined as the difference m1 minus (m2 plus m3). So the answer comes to -1.76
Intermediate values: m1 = 1.81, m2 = 1.78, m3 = 1.80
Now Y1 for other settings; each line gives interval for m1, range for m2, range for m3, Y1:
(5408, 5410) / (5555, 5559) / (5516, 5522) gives -1.80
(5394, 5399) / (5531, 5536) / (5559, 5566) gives -1.93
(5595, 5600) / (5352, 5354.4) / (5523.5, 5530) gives -1.75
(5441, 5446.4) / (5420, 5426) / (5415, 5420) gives -1.72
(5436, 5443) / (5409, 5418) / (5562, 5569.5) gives -1.73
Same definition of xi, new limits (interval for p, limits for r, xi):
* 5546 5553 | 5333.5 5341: -0.07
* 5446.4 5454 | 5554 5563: 0.24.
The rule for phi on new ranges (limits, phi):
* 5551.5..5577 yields 5572.67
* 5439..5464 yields 5457.12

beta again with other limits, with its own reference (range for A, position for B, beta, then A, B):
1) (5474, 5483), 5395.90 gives 0.2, -0.01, 0.00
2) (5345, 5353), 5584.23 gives 1.0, -0.07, -0.07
